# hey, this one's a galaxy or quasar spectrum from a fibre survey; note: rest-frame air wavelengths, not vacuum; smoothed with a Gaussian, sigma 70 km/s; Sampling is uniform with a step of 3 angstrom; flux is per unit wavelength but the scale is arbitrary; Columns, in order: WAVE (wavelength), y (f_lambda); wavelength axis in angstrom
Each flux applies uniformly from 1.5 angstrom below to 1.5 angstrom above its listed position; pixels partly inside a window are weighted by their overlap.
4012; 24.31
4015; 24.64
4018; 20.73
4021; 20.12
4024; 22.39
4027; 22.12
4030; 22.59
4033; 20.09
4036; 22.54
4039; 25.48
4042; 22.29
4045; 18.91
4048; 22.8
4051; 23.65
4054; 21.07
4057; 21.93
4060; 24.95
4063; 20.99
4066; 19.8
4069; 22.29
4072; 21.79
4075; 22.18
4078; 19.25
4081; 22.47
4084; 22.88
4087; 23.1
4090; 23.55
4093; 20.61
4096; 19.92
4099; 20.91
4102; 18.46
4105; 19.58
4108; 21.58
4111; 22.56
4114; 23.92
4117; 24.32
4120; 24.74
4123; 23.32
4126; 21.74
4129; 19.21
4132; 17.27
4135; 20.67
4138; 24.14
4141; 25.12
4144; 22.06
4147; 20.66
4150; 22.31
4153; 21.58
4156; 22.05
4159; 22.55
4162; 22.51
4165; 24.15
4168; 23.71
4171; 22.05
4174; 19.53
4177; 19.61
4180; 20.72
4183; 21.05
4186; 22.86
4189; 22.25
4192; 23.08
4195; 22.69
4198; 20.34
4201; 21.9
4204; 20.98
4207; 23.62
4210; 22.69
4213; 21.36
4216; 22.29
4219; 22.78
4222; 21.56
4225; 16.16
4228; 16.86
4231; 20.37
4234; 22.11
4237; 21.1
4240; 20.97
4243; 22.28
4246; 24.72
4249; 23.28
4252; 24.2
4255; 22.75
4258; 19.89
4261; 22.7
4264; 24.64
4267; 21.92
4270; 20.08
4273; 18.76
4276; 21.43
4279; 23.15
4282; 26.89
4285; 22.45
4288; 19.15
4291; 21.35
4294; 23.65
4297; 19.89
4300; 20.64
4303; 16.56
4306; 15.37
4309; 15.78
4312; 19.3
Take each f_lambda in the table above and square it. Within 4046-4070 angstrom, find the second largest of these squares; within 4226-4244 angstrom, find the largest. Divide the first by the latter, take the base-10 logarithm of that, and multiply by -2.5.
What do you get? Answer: -0.13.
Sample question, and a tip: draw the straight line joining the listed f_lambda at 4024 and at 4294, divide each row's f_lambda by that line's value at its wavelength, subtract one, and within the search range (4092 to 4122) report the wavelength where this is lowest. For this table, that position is 4102 angstrom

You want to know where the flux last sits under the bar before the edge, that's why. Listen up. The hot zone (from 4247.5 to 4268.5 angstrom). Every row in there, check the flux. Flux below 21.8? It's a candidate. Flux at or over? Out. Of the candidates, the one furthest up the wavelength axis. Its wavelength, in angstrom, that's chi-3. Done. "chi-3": 4258 angstrom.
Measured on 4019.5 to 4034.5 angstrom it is 4033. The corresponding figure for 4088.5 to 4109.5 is 4108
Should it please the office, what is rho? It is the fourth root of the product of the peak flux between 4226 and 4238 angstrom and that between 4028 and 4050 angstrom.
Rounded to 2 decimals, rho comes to 4.87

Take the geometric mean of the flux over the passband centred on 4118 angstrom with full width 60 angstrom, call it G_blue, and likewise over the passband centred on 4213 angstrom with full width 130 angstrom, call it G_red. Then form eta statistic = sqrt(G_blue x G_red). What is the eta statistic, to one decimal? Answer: 21.6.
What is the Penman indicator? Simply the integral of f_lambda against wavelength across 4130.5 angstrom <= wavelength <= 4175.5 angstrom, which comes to 991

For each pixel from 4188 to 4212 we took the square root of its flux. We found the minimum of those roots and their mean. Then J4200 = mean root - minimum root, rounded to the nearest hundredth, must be 0.20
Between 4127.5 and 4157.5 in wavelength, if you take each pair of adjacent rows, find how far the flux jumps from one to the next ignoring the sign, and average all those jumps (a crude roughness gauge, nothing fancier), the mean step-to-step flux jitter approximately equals 1.90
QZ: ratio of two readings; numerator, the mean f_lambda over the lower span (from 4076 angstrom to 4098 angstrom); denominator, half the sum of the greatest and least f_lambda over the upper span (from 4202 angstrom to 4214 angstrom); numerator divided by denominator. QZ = 0.97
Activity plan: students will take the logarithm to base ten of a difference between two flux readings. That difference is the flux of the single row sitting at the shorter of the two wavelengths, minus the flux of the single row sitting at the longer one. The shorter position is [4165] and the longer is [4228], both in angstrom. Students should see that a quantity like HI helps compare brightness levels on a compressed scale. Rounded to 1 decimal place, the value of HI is 0.9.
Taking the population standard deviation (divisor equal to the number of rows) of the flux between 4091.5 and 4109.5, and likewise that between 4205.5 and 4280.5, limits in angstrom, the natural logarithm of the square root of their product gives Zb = 0.37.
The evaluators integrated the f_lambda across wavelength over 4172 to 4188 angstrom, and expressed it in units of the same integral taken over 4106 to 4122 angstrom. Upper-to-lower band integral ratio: 0.89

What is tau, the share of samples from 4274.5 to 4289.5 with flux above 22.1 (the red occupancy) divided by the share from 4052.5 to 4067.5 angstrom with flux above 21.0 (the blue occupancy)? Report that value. 1.0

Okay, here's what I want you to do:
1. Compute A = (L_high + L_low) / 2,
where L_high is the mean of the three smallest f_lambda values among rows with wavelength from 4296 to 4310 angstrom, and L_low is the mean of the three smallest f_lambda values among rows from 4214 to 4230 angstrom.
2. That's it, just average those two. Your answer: 17.0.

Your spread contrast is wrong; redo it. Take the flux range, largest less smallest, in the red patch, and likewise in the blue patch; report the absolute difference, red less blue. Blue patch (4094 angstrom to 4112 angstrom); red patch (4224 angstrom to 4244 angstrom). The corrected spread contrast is 2.0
